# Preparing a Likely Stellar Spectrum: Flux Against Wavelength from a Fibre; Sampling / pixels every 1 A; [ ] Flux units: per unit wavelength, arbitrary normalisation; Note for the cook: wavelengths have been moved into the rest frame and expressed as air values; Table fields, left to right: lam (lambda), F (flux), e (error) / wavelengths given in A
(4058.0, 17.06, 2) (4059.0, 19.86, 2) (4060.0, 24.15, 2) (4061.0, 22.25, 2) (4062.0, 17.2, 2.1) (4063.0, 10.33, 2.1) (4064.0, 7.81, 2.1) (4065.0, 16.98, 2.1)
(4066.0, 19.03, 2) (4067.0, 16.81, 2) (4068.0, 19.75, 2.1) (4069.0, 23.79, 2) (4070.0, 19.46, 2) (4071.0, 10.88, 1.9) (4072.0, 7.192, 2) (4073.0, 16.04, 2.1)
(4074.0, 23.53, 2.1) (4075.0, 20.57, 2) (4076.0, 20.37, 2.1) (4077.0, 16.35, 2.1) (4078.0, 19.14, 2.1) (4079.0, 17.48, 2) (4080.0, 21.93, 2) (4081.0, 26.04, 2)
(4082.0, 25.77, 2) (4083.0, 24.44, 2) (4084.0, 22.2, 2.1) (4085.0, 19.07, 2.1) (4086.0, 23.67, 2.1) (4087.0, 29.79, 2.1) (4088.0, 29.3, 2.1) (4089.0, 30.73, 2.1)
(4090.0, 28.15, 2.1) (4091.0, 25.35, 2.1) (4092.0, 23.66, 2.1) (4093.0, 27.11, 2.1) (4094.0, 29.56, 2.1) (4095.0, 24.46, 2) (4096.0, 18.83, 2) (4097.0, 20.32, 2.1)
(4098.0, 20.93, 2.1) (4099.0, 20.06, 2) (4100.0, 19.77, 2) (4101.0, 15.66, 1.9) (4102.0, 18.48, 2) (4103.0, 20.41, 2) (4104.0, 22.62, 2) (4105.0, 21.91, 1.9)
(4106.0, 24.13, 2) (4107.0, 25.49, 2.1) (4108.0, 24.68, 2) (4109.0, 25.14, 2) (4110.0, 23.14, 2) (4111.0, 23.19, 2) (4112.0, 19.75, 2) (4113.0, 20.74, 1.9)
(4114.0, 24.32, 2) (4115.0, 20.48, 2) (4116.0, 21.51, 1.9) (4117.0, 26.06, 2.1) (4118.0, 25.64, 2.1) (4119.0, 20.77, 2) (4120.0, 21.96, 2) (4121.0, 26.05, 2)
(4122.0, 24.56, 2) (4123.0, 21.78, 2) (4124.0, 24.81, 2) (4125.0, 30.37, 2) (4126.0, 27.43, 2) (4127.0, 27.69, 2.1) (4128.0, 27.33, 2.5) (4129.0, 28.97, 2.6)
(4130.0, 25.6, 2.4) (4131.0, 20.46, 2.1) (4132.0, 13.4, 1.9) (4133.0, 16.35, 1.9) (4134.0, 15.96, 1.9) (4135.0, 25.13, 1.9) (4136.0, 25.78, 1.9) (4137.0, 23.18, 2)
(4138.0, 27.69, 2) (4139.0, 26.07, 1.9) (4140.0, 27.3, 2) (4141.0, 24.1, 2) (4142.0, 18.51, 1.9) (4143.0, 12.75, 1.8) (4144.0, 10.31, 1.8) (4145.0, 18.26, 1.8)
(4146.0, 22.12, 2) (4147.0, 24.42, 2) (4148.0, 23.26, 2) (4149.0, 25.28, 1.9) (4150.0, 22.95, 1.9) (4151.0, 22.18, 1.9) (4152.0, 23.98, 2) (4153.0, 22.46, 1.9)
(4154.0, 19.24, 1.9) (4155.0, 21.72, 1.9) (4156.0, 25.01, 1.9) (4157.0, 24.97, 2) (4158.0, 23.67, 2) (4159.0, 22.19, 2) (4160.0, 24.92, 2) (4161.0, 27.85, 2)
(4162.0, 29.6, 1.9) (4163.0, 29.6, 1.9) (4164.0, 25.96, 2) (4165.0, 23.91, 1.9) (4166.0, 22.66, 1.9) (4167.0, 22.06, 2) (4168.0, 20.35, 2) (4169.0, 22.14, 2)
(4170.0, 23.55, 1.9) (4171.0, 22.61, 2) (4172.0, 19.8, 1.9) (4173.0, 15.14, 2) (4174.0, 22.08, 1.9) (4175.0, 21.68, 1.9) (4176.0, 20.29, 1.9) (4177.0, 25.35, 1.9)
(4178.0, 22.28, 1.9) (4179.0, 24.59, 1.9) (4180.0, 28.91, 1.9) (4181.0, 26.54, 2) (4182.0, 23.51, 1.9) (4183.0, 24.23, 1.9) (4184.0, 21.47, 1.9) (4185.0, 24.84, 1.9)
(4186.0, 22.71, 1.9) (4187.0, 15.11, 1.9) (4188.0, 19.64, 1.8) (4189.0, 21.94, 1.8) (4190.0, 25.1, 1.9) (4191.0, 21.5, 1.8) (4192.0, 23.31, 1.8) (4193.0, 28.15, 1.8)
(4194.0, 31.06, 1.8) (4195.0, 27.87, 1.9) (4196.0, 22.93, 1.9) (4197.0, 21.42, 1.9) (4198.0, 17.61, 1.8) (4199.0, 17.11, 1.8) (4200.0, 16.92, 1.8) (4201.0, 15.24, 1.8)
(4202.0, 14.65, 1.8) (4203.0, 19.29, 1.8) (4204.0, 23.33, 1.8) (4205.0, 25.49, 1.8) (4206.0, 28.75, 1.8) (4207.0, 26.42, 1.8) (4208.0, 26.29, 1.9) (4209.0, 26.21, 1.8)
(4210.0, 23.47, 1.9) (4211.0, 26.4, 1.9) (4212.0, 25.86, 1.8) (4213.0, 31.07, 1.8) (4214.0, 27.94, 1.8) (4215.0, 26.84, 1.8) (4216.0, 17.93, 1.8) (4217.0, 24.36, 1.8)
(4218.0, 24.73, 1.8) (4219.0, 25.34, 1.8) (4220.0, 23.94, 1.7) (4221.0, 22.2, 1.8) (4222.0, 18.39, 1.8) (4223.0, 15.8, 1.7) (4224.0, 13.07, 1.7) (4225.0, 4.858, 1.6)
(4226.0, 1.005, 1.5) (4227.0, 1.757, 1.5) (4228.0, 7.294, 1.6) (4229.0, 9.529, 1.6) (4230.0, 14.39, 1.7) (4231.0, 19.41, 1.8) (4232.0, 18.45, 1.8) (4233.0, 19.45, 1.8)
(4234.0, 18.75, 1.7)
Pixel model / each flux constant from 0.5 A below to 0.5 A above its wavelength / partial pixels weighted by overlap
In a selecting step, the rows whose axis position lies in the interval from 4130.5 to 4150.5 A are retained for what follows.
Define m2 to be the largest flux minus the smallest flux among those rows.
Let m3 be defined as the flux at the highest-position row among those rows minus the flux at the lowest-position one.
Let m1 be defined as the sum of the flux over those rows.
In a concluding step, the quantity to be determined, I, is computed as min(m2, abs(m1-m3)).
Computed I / 17.4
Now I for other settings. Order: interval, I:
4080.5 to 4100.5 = 11.9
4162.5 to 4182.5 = 14.5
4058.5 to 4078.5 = 17.0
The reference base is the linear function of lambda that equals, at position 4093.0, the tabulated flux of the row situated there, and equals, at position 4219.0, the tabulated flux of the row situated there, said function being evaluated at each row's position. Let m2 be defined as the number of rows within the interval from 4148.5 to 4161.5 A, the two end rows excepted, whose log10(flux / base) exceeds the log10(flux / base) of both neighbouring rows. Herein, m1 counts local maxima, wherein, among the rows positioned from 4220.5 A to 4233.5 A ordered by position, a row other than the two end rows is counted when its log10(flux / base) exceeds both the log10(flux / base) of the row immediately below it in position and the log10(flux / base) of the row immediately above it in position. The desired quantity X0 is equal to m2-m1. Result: 1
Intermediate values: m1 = 1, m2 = 2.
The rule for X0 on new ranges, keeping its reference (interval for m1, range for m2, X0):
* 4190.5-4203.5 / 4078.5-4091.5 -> 2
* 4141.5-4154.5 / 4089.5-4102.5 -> -1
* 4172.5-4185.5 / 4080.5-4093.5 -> -2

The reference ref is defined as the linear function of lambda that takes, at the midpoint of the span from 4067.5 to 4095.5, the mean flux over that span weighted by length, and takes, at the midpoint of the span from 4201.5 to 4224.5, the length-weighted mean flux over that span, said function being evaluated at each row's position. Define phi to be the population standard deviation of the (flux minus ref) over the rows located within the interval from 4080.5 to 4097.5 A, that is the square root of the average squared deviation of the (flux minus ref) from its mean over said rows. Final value 3.6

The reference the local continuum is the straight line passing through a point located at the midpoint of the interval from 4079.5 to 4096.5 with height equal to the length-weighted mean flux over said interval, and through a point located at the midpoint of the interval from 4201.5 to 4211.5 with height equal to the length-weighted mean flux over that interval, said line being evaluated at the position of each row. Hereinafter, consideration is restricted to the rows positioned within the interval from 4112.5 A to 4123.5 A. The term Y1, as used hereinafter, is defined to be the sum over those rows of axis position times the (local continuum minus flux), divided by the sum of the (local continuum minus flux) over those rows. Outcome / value 4117.1 A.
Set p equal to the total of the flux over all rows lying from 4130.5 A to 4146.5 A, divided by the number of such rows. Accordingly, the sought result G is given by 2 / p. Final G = 0.098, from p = 20.5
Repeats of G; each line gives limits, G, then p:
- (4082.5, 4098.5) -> 0.080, 24.8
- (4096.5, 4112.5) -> 0.093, 21.6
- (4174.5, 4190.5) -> 0.087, 23.0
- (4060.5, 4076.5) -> 0.118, 17.0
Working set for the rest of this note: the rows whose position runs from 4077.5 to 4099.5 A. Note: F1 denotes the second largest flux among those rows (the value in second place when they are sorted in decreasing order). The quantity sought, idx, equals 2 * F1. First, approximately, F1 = 29.79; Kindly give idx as 59.6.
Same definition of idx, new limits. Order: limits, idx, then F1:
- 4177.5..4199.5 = 57.8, 28.91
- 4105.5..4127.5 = 55.4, 27.69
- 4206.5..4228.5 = 55.9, 27.94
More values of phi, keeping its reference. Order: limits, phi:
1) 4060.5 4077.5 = 5.0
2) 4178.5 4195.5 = 3.7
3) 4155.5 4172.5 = 2.8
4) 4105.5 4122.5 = 2.1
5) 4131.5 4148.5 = 5.3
